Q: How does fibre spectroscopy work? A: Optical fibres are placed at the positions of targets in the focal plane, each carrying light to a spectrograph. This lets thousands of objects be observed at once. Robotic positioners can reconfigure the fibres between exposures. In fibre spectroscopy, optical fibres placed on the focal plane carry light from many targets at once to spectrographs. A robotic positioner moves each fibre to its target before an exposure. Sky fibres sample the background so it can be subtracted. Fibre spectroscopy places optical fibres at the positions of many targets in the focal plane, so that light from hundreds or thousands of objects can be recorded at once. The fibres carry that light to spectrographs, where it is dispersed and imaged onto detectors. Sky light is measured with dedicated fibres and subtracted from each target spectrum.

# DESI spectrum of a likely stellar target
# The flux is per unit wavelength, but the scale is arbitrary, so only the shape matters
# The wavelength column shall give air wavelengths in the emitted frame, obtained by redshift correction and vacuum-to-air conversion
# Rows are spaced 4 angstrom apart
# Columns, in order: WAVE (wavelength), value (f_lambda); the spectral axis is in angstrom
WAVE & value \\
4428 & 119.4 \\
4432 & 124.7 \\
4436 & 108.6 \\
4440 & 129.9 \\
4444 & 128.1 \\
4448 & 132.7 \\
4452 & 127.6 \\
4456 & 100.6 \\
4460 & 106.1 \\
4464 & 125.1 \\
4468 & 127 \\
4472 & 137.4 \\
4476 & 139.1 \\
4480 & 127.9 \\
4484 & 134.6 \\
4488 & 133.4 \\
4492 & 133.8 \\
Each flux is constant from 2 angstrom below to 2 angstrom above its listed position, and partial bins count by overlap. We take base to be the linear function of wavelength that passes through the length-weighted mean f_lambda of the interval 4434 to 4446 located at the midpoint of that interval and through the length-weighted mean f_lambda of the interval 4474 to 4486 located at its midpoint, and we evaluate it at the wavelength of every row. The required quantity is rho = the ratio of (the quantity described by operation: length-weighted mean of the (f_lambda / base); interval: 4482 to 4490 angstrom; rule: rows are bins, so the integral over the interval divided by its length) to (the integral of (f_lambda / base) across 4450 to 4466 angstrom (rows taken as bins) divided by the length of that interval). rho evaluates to 1.10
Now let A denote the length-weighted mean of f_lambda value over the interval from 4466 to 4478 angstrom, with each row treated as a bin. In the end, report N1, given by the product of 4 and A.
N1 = 538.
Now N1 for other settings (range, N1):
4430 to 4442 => 484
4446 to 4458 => 481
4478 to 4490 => 528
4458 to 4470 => 478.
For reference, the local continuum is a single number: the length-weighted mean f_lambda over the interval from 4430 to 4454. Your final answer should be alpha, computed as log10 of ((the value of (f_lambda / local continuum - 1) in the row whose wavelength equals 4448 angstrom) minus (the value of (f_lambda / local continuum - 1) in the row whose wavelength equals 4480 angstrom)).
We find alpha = -1.4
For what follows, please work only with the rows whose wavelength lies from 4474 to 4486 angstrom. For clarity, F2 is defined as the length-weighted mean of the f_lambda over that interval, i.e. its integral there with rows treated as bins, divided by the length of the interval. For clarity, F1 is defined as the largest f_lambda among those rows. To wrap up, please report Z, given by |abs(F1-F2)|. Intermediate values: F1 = 139.1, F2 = 134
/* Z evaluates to 5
